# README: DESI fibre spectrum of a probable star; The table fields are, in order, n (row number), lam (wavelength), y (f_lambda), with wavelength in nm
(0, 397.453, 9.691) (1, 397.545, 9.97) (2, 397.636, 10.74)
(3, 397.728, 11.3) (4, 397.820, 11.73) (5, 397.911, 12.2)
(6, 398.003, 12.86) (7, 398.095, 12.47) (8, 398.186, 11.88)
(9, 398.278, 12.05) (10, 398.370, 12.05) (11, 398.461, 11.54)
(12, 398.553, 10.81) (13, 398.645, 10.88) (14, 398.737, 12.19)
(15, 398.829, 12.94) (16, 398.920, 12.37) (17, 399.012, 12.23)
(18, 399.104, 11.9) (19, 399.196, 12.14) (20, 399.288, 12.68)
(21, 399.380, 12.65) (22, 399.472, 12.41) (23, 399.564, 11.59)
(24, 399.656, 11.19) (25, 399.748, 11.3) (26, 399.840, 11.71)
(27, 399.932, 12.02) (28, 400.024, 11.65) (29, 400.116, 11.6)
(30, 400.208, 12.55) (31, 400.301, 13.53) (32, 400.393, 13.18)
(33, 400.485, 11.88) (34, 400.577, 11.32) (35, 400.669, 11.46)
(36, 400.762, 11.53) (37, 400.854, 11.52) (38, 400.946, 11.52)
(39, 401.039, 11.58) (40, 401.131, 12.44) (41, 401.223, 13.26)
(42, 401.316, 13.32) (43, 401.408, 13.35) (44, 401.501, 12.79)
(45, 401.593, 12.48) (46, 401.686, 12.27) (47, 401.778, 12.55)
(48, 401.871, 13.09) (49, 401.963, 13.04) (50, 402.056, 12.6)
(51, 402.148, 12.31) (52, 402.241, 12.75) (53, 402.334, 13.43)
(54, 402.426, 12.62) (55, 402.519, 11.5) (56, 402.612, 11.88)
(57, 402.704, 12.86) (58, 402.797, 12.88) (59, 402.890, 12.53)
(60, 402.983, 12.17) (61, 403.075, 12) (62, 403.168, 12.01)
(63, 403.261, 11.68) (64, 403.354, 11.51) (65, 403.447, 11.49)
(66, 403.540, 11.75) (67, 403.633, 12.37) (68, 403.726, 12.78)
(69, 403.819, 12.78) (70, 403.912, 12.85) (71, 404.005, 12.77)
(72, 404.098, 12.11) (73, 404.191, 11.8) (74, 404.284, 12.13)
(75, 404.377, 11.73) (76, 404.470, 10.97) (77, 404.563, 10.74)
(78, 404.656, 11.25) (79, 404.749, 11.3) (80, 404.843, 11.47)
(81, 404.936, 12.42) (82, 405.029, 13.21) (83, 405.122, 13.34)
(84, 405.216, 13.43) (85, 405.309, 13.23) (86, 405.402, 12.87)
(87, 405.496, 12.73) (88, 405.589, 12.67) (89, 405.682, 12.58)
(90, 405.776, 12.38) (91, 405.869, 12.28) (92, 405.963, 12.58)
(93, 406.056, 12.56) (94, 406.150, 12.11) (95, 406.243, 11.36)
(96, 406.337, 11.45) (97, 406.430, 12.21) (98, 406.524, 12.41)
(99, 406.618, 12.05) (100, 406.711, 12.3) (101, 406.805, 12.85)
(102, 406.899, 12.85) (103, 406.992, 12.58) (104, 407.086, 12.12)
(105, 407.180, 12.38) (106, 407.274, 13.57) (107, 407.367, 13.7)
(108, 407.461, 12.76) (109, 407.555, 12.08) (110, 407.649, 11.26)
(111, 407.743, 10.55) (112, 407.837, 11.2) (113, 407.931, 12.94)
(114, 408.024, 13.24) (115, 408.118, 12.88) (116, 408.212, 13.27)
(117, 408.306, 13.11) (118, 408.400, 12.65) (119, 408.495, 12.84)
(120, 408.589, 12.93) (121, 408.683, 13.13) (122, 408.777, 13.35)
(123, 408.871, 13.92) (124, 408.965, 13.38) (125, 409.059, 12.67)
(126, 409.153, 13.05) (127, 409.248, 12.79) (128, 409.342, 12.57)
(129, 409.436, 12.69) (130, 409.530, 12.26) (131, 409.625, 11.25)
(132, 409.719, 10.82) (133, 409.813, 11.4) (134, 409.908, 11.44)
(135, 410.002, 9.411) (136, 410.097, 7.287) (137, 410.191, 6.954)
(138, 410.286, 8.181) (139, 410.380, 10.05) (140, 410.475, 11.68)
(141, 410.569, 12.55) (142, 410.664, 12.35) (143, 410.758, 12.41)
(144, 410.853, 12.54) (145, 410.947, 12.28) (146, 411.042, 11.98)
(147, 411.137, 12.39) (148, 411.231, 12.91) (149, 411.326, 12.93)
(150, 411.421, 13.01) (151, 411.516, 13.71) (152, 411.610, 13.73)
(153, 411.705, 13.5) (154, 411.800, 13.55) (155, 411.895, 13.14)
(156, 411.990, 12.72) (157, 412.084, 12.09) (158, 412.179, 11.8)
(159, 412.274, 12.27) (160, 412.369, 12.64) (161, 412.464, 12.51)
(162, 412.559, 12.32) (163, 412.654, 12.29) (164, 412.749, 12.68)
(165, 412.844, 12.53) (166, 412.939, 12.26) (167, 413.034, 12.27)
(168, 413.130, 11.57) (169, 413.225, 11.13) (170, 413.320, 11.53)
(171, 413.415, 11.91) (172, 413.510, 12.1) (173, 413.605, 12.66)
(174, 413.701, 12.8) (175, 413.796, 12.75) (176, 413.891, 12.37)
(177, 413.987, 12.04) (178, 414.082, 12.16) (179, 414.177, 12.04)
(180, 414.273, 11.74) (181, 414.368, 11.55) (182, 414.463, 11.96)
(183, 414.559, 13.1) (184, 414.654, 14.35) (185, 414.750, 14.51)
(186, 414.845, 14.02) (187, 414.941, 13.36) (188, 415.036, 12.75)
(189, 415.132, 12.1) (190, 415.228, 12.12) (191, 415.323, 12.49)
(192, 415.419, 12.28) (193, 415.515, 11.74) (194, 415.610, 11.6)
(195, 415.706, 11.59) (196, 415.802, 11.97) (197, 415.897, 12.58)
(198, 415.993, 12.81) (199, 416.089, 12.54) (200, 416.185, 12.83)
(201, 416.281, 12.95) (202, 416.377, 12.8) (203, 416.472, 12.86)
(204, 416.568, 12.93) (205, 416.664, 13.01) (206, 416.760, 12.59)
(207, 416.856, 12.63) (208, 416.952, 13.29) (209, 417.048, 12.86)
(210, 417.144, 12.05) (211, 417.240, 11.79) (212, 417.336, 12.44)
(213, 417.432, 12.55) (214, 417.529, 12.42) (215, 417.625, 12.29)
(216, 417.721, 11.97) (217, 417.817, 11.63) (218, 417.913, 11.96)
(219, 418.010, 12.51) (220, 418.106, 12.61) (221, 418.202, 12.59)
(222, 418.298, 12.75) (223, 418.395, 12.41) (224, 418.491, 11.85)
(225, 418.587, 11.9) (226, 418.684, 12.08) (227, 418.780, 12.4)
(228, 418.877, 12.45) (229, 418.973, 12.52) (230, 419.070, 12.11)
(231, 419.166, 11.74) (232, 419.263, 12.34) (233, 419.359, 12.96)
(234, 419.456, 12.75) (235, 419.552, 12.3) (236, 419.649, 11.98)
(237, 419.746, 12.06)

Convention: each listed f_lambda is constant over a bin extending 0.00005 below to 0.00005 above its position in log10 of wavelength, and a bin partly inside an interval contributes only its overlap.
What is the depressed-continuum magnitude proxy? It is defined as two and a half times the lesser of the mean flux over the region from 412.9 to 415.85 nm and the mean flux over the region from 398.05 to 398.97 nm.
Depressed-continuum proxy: 29.8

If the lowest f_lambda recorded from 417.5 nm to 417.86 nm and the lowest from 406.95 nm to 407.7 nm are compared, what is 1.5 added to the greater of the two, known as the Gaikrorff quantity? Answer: 13.1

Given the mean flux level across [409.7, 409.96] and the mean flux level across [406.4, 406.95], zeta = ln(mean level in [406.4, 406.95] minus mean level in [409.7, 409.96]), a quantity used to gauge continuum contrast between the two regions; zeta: 0.20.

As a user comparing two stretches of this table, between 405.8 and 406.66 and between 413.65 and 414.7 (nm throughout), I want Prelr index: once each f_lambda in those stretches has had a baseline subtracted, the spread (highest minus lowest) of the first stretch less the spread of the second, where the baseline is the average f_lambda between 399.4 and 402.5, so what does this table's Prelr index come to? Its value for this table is -1.6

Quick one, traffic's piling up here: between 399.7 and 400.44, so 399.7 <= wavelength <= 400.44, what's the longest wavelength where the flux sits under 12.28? 400.116 nm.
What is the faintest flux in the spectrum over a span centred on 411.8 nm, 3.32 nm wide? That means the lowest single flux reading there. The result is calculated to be 6.954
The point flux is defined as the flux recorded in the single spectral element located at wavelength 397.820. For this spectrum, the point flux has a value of 11.73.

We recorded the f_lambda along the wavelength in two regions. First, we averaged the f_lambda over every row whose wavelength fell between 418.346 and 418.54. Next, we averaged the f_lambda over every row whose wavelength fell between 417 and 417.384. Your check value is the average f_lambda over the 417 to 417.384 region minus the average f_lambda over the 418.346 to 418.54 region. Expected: 0.2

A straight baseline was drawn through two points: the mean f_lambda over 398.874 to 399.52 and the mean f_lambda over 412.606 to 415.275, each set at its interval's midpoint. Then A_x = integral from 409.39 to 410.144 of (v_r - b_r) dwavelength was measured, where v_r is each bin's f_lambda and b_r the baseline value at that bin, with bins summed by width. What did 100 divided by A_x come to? -83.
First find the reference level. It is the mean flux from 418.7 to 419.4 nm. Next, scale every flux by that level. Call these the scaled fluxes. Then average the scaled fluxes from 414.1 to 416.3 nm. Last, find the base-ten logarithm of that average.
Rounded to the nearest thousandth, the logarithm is 0.007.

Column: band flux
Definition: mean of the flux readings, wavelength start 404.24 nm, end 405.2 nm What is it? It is 11.9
